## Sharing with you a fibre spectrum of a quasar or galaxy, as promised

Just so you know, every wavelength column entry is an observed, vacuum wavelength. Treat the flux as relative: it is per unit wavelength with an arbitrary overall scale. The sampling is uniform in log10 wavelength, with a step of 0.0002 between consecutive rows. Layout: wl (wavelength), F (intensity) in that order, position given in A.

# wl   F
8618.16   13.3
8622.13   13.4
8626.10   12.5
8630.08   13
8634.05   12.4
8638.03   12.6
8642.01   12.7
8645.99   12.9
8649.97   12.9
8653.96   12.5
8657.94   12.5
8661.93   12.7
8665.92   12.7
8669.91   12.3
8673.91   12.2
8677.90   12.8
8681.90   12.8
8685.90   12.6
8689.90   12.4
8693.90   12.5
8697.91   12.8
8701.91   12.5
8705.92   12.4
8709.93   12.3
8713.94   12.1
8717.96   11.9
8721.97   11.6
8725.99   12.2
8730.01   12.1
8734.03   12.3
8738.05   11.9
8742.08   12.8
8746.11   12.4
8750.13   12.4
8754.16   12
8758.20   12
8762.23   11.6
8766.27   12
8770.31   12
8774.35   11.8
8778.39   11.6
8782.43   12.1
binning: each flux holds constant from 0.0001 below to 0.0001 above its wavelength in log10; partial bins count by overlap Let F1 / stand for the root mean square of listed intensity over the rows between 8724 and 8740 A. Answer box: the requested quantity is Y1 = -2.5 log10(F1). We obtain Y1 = -2.71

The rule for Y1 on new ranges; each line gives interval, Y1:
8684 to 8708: -2.75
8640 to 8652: -2.77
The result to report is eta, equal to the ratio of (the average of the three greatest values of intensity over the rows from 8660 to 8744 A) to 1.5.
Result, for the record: 8.53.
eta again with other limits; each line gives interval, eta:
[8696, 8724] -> 8.38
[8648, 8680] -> 8.53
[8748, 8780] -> 8.09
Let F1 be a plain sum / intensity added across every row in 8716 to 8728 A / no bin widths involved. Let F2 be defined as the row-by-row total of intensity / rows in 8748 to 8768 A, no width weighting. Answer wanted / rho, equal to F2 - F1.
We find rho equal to 24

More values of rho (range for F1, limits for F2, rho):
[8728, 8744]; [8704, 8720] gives 0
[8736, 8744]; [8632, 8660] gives 64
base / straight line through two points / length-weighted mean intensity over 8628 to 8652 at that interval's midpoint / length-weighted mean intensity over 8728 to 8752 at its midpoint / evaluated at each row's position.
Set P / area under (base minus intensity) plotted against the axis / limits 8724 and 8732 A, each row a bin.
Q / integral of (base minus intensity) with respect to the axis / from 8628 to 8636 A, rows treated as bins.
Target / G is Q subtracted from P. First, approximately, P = 1.8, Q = 0.6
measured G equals 1.1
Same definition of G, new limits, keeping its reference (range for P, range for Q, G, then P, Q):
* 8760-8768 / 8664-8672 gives 2.3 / 3.3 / 1.0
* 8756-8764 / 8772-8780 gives -0.2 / 3.4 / 3.6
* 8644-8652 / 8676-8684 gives 0.3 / -1.5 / -1.8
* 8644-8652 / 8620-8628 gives -0.3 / -1.5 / -1.2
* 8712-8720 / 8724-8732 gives 1.6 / 3.4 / 1.8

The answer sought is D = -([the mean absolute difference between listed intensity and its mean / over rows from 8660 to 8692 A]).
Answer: -0.197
